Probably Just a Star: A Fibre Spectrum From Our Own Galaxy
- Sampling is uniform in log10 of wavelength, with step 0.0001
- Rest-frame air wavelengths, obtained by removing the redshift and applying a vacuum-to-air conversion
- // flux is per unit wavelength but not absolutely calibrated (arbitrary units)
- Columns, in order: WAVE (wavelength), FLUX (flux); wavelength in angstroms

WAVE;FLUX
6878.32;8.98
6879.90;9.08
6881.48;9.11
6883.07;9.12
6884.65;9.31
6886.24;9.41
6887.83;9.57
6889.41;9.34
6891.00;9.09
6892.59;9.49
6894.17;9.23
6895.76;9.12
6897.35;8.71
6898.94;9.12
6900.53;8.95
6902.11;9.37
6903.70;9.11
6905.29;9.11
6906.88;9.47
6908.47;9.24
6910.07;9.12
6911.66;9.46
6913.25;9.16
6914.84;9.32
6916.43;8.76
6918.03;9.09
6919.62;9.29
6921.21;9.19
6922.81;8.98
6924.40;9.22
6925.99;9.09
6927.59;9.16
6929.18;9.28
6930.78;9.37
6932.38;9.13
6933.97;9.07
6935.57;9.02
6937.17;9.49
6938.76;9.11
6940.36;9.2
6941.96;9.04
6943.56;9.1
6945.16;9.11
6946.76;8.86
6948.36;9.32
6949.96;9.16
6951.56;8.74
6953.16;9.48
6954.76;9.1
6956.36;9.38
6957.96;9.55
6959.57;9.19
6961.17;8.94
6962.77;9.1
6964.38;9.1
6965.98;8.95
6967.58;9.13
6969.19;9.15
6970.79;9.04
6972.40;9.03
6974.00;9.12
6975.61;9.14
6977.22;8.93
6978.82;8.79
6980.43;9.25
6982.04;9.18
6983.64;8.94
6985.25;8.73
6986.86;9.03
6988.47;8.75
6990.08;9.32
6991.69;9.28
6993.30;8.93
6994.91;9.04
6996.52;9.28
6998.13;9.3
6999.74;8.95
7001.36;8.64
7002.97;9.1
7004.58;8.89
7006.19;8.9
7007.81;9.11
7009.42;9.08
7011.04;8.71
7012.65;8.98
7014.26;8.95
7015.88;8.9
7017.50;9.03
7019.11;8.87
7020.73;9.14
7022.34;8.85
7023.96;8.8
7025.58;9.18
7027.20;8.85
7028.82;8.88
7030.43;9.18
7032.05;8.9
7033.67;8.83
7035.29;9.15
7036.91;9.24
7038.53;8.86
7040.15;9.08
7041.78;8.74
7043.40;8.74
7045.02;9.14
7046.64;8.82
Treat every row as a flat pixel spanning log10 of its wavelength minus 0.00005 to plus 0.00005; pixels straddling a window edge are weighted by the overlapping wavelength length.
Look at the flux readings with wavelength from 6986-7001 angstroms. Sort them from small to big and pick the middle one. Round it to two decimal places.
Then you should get 9.04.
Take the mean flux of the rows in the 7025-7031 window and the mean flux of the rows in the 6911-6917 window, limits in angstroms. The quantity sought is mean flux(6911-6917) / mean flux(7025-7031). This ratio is 1.02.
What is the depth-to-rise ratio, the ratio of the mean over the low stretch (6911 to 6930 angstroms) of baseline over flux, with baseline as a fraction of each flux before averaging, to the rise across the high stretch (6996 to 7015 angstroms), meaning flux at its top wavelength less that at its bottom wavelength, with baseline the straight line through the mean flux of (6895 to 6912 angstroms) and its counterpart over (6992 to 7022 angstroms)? -3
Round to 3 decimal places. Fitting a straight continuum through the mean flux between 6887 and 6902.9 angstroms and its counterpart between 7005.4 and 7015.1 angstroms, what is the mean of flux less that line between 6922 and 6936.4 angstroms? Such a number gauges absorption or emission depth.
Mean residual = 0.020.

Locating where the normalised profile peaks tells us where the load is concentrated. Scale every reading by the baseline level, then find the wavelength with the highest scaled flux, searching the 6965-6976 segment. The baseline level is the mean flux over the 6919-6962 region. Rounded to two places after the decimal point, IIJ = 6969.19 angstroms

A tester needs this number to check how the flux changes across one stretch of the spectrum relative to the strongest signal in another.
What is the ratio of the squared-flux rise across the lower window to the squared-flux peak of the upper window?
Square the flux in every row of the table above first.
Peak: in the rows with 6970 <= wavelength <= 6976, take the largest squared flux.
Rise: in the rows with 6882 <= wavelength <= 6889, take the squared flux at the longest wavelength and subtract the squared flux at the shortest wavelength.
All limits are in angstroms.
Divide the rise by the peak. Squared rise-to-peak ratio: 0.10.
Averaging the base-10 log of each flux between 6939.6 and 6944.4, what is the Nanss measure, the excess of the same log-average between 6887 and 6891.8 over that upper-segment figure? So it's 0.010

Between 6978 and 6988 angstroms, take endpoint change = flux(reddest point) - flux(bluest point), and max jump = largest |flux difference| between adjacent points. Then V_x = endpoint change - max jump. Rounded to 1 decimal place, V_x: -0.2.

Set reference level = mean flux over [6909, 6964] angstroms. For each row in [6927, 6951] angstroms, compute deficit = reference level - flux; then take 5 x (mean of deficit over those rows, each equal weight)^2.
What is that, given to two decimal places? 0.00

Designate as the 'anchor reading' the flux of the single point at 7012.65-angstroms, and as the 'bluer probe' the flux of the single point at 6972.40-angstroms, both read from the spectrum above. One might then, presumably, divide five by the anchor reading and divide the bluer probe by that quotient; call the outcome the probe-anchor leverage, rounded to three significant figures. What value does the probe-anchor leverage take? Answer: 16.2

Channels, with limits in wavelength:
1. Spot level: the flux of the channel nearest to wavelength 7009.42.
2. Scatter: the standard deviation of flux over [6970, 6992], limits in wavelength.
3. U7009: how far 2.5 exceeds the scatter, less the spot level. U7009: -6.77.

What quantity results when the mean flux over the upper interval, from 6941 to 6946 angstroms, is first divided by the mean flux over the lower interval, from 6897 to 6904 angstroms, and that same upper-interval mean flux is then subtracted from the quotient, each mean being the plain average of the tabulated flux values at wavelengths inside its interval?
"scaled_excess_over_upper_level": -8.08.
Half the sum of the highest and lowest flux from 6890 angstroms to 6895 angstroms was 9.29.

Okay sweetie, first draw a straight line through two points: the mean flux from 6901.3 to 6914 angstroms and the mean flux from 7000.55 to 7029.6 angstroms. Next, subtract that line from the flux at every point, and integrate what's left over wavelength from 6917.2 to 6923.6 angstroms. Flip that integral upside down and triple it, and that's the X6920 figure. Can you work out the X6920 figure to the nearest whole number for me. -6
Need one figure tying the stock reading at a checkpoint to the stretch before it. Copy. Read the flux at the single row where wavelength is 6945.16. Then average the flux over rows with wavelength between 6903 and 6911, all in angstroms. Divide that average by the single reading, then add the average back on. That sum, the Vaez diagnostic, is 10.2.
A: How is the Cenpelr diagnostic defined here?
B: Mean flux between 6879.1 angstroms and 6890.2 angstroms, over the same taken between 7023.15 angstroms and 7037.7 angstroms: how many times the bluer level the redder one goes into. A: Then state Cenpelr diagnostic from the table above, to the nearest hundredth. 1.03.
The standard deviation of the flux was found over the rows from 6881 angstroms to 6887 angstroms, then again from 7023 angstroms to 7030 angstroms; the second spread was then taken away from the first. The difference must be -0.02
